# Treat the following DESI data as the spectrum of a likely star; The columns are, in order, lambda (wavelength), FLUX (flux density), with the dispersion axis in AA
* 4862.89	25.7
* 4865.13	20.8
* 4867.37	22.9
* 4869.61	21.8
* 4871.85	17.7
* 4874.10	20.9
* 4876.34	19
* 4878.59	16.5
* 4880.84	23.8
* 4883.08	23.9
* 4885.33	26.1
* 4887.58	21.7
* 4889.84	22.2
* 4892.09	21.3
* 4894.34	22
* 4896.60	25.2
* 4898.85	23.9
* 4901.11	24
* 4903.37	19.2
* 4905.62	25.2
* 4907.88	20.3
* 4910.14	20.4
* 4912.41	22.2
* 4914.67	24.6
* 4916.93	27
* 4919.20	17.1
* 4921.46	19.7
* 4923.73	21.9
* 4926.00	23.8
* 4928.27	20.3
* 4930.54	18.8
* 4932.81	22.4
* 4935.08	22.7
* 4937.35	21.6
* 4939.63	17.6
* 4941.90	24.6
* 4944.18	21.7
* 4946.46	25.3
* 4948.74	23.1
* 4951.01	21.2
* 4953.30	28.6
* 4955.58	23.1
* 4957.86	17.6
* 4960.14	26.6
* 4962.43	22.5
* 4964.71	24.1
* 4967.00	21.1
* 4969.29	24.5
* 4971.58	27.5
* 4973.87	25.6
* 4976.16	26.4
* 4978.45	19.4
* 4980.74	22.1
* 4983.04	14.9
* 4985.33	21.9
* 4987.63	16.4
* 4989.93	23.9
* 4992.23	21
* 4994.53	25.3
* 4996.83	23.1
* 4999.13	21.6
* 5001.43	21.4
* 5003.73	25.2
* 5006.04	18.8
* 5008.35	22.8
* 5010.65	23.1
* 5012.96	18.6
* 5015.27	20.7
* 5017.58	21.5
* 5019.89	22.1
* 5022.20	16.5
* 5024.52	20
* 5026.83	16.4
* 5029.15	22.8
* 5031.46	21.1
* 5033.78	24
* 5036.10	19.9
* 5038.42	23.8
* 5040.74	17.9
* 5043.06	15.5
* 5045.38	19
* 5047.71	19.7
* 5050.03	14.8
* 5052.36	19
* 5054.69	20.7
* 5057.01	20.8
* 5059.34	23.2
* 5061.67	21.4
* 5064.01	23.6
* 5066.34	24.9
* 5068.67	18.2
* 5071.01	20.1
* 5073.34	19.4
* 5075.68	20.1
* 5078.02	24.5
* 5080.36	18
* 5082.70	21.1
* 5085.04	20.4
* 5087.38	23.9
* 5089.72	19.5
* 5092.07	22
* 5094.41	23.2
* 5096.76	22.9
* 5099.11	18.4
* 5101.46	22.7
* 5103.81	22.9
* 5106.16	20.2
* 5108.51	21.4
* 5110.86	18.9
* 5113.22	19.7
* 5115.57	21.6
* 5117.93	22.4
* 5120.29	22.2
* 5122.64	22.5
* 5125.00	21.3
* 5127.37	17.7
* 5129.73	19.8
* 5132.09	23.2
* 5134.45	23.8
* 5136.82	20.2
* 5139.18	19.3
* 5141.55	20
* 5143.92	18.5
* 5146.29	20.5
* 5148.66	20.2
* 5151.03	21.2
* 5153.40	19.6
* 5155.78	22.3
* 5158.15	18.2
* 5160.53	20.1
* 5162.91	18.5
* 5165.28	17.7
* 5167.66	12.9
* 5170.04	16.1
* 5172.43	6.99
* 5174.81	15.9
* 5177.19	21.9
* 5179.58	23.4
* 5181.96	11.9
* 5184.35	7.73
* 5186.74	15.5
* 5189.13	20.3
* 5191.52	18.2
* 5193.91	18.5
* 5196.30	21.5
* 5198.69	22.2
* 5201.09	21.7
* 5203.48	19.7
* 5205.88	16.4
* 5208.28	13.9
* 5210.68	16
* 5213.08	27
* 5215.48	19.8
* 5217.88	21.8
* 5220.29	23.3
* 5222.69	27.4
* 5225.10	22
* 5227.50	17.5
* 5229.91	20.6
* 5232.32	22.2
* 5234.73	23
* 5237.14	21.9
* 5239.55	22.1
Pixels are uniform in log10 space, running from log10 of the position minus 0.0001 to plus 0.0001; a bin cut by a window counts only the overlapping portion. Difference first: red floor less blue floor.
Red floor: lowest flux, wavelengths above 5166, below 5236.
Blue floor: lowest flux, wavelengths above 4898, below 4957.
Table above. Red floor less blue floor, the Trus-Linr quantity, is -10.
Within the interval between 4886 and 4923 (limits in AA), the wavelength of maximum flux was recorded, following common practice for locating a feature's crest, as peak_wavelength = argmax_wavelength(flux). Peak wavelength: 4916.93 AA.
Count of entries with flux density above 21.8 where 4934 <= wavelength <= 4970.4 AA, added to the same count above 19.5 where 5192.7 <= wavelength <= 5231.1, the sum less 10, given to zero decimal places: 11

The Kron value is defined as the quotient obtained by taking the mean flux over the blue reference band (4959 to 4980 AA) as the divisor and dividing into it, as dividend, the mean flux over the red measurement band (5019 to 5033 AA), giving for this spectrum 0.82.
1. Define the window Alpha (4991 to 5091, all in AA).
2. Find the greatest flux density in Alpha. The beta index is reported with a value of 25.3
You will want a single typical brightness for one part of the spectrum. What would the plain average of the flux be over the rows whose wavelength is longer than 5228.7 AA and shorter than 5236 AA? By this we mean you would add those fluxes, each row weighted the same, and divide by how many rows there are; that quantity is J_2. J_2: 21.9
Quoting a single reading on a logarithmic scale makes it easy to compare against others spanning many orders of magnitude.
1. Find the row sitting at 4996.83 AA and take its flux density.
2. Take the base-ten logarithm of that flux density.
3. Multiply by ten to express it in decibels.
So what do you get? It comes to 13.6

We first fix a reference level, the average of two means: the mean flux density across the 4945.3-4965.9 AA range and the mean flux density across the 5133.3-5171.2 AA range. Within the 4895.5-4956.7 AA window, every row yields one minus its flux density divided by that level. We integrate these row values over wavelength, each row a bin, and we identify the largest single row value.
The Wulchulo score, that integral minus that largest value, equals -3.0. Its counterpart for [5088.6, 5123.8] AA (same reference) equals 0.0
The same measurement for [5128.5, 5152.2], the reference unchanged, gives 0.7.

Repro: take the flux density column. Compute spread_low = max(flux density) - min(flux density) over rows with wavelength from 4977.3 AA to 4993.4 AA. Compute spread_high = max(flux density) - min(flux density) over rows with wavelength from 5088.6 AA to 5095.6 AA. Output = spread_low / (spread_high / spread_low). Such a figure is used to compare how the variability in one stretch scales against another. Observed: 22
